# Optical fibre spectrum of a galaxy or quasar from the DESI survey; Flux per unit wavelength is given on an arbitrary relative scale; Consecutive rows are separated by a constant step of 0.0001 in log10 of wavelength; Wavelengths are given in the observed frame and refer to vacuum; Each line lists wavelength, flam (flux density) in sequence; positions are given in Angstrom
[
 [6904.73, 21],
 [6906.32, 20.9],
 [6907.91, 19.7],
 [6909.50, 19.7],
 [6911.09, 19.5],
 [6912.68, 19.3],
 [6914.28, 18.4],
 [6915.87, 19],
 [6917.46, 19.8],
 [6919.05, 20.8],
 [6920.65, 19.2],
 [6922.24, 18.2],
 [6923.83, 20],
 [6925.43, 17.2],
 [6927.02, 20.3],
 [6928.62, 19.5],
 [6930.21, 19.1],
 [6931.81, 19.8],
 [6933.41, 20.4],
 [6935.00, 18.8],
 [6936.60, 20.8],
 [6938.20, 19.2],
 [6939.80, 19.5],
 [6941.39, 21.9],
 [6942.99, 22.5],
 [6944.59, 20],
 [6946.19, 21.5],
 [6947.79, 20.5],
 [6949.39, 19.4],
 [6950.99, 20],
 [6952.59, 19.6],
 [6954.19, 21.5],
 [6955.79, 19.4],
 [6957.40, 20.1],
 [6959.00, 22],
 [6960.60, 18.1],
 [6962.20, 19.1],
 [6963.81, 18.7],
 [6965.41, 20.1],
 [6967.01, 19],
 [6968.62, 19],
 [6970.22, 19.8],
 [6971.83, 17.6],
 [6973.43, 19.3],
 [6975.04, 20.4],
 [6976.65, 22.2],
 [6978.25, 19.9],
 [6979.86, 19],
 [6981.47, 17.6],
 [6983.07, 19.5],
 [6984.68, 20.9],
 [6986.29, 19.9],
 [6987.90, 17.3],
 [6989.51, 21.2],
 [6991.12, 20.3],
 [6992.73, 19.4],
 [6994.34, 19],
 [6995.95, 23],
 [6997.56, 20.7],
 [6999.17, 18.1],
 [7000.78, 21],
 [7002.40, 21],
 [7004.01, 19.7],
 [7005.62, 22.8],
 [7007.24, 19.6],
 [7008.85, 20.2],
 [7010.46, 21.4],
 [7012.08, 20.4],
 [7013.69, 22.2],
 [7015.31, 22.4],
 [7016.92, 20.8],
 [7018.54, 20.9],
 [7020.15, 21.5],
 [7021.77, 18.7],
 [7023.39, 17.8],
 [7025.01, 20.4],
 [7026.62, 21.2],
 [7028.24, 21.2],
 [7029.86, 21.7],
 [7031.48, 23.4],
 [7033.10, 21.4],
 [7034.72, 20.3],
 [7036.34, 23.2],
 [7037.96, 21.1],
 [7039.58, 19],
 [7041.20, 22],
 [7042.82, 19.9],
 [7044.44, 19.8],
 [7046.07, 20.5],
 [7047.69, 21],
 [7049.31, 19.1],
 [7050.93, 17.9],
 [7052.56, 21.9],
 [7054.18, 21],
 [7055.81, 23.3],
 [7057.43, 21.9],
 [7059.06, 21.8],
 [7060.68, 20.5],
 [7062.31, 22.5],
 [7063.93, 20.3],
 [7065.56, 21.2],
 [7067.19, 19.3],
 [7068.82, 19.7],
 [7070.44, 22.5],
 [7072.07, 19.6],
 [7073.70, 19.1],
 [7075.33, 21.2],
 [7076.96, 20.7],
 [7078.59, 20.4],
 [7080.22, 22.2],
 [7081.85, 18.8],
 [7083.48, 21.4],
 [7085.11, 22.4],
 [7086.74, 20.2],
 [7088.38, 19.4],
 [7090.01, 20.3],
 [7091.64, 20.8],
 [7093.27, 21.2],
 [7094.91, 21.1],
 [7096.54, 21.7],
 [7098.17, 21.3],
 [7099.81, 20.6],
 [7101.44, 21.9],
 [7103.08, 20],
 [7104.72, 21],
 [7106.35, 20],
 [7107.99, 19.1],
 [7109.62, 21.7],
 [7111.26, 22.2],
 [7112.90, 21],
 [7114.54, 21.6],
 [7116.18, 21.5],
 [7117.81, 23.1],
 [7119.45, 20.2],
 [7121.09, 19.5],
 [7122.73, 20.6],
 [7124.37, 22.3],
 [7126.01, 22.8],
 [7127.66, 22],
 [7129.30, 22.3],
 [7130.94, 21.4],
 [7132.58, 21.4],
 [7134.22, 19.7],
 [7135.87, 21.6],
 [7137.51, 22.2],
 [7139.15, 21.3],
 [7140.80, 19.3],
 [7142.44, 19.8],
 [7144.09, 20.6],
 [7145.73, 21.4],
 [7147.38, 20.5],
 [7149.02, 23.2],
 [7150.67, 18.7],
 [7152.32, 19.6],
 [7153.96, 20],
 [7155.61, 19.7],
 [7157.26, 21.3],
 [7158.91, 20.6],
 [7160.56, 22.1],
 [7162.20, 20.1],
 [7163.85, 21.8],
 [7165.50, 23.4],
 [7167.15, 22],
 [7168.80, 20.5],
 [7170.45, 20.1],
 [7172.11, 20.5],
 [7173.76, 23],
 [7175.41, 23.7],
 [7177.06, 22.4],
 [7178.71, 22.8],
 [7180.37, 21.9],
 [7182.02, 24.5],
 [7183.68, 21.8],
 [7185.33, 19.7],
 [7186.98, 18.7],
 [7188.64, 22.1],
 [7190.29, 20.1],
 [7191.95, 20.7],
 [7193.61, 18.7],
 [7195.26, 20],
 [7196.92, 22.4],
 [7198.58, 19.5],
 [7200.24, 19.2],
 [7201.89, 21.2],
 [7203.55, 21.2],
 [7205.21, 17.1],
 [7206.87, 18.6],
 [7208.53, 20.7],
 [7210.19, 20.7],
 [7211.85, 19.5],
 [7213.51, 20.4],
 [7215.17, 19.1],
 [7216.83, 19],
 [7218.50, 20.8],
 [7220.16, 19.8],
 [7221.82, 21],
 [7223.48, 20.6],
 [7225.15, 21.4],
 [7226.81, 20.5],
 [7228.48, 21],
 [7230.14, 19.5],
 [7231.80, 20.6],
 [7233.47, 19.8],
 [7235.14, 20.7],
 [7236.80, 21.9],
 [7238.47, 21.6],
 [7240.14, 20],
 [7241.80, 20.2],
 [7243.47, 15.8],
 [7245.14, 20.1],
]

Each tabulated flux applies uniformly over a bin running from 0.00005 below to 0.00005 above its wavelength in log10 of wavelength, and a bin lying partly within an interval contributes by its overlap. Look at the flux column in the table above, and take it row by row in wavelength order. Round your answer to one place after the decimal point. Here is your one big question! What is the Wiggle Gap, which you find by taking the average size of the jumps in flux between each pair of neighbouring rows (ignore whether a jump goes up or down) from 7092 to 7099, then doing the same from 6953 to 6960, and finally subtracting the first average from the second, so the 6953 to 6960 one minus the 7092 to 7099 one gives 1.2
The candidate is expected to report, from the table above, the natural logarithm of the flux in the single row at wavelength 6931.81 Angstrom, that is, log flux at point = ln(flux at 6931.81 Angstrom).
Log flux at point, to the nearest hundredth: 2.99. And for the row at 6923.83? 3.00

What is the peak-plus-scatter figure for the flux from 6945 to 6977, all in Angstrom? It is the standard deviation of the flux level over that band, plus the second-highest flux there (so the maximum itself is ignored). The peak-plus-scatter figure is 23.2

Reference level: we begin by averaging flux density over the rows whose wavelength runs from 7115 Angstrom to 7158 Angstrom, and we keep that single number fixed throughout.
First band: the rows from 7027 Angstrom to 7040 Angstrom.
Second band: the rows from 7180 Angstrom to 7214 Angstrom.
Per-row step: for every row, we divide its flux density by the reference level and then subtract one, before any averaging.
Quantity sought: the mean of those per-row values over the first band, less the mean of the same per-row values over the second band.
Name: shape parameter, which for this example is 0.05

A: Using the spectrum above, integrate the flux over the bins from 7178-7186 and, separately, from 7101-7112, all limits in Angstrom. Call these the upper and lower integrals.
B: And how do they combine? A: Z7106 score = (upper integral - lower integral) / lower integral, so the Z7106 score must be -0.2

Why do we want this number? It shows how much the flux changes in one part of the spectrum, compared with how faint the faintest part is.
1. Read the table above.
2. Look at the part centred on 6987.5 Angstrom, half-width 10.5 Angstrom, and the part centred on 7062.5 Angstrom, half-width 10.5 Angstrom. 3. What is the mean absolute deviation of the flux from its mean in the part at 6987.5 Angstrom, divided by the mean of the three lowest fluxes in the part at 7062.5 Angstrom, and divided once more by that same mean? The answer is 0.0029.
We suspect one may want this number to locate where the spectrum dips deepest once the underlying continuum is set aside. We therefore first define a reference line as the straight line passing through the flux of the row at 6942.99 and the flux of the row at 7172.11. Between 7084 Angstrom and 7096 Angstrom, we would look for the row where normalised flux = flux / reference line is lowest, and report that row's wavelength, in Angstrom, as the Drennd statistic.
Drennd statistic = 7088.38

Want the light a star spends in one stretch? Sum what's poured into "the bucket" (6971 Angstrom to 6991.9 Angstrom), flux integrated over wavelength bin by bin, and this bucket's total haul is 410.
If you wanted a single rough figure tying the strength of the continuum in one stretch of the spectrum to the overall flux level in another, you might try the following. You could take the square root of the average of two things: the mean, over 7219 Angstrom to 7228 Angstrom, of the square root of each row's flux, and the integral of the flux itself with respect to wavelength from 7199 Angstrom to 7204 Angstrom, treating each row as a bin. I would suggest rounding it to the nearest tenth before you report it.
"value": 7.3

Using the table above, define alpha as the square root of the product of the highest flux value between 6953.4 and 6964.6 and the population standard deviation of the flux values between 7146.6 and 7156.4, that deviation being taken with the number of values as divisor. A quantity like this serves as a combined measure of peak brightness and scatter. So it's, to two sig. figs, 5.6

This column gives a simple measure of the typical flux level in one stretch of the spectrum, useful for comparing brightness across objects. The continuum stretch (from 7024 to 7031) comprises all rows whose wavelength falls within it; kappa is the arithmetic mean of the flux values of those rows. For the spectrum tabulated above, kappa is 21.1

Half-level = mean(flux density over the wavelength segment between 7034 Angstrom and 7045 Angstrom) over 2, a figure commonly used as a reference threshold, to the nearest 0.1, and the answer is 10.4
